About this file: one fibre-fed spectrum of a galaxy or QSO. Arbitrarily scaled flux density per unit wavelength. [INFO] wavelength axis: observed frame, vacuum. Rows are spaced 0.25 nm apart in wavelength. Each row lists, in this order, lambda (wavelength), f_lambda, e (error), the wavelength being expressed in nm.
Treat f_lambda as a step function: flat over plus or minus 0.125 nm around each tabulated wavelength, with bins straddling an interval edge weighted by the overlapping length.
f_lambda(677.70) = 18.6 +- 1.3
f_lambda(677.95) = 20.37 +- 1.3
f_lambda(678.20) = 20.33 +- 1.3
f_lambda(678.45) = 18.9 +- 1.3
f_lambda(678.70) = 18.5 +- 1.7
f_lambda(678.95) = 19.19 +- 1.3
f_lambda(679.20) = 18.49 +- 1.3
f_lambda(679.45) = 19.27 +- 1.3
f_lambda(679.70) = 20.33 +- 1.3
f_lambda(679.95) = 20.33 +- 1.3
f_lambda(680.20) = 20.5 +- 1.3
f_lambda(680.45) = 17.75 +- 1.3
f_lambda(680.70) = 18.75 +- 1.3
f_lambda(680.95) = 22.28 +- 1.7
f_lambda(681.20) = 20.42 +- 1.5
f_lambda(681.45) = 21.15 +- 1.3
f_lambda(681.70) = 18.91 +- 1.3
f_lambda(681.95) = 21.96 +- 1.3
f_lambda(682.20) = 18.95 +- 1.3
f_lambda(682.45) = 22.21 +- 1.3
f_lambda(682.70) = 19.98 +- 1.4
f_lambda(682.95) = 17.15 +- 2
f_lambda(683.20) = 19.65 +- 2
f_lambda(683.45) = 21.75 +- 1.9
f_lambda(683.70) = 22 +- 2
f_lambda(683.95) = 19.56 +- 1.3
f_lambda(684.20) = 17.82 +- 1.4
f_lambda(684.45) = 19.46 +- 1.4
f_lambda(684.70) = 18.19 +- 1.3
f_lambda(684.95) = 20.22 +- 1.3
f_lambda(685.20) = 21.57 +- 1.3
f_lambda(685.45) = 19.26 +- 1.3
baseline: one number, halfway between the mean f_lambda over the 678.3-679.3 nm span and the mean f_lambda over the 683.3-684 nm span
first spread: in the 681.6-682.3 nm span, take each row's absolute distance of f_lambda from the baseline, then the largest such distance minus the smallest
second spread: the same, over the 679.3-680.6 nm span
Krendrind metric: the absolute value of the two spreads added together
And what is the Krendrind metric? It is 2.8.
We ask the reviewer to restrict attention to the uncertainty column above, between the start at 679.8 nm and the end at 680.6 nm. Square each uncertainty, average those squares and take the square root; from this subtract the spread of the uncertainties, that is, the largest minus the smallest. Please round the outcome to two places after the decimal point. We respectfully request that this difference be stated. 1.30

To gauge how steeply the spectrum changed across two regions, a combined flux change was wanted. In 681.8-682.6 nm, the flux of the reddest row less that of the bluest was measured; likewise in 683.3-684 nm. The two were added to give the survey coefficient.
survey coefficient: -1.9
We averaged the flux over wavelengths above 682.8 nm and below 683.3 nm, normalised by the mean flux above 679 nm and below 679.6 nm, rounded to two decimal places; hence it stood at 0.97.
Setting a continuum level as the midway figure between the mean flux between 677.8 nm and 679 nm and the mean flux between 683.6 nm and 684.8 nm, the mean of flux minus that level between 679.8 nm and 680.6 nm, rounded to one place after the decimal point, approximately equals 0.1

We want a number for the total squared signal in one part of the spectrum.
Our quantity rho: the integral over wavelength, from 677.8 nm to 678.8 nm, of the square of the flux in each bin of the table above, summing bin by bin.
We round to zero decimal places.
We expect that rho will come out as 382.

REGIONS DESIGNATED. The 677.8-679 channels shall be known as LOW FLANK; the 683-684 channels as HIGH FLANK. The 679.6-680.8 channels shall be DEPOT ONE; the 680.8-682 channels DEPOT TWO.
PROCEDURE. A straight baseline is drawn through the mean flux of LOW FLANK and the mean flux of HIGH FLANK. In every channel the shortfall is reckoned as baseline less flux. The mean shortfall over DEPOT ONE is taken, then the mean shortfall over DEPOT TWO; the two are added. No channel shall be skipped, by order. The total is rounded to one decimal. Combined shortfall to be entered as -0.4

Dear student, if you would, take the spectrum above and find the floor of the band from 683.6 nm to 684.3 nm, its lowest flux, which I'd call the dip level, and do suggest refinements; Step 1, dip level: 17.82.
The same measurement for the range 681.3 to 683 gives 17.15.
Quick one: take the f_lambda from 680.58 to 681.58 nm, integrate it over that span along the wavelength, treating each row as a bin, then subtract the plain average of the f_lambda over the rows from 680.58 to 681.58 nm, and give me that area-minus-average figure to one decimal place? 0.0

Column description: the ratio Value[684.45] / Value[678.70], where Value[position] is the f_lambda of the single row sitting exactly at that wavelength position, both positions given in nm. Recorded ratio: 1.05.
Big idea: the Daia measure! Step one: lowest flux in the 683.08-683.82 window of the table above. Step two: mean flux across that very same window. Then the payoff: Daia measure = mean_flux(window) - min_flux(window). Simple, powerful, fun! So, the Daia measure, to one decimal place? 1.5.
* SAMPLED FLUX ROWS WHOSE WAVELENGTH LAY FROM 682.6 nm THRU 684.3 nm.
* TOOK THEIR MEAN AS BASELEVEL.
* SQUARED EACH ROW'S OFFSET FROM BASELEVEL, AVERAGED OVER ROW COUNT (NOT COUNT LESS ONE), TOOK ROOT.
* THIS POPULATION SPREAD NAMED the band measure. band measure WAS 1.67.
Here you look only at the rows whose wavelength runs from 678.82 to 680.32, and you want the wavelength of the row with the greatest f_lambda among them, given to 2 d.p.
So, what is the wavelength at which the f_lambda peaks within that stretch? 680.20 nm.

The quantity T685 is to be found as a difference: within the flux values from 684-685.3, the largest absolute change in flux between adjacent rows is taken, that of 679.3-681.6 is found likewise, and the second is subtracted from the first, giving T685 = -1.5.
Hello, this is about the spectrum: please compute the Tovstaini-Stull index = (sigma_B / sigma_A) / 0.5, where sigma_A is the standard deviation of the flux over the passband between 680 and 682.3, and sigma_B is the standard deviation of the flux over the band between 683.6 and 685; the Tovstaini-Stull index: 1.9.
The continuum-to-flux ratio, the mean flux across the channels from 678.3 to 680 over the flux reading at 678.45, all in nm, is 1.02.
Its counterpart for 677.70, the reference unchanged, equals 1.04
